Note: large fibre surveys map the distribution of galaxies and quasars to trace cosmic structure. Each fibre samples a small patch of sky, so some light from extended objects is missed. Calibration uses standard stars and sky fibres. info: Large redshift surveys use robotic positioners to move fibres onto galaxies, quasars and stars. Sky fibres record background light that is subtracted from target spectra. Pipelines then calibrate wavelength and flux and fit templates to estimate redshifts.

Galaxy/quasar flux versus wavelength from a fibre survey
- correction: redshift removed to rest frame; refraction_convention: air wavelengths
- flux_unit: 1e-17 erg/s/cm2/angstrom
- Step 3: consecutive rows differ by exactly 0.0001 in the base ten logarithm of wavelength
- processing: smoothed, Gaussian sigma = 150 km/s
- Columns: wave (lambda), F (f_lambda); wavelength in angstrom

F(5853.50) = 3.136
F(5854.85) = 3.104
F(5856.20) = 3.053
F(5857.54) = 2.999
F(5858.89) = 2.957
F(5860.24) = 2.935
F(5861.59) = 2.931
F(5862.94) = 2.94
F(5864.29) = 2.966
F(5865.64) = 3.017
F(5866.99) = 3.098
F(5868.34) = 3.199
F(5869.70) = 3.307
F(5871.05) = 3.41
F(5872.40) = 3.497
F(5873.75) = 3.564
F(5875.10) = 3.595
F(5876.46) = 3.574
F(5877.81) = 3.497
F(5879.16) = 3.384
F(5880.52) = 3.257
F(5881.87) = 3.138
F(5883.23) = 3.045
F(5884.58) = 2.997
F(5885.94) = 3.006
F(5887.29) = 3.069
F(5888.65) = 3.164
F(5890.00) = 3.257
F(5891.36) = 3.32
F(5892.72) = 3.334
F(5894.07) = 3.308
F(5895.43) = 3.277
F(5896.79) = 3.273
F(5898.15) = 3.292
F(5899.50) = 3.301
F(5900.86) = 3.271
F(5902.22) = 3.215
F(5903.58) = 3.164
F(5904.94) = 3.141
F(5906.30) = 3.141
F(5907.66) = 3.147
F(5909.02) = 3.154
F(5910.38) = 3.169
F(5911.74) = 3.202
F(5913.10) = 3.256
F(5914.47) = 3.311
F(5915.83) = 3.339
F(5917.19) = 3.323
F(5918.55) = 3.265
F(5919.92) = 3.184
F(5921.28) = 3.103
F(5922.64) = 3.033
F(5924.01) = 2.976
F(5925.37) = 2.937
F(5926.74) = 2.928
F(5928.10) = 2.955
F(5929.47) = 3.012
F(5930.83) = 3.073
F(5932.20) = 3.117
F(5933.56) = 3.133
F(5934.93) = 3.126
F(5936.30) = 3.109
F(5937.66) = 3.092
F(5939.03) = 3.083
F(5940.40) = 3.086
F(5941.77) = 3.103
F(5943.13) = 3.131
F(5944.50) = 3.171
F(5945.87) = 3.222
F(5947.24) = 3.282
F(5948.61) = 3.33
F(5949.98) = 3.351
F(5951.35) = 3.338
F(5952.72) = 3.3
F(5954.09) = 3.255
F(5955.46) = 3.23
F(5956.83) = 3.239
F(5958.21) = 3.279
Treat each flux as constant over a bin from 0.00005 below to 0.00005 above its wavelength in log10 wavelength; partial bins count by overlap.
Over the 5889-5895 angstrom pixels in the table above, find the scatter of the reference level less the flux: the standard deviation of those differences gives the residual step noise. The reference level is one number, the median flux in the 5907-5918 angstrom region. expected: 0.03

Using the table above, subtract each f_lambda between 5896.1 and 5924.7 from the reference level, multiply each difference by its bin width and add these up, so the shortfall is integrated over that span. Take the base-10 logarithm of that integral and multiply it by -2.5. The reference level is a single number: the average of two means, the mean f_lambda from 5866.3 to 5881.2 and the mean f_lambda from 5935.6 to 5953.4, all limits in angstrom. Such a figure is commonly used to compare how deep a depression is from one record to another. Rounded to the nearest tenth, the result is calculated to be -1.1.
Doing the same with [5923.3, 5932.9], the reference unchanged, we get -1.1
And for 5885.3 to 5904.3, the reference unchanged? -0.3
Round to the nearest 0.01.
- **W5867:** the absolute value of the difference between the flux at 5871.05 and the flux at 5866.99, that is 0.31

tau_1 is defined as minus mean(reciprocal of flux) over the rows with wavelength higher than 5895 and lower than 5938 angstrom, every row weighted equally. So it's -0.317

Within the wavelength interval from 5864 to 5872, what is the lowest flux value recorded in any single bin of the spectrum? 2.966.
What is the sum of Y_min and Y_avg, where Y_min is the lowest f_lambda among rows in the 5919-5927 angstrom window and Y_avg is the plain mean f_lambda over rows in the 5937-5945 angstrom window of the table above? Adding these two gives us 6.04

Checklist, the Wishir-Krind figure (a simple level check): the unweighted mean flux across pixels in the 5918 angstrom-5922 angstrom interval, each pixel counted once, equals 3.18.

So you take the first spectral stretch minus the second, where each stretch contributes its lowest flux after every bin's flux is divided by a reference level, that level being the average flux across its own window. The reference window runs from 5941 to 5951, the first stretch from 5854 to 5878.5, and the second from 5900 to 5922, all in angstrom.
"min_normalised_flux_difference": -0.053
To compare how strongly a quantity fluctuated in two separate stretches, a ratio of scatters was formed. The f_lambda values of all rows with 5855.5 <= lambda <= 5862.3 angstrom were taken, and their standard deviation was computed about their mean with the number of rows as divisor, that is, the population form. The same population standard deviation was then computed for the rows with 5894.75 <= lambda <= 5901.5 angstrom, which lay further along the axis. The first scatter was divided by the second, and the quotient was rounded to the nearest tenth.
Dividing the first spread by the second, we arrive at 3.9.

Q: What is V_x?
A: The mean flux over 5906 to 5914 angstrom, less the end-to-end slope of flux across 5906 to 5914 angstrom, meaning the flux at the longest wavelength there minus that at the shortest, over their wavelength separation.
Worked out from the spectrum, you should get 3.16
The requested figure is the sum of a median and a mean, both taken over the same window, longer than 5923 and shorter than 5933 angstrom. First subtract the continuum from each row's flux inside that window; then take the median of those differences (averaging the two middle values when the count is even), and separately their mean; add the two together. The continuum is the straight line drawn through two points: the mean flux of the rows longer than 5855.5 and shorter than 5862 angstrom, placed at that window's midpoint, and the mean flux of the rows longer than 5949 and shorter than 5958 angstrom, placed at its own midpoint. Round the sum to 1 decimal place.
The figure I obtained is -0.4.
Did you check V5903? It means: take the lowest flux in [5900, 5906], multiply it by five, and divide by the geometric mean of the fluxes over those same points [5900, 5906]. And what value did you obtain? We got 4.91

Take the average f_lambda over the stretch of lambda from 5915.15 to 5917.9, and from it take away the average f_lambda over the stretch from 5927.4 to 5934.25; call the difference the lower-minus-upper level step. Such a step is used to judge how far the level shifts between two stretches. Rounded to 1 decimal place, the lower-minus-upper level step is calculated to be 0.3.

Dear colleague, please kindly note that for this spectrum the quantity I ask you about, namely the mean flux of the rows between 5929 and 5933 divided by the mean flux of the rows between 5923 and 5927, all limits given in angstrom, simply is 1.04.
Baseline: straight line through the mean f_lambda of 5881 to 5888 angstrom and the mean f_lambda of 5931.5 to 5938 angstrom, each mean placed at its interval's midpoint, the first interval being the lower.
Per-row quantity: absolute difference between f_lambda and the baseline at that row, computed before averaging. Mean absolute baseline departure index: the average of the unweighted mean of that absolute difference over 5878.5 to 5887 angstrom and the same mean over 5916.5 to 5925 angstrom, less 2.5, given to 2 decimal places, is -2.38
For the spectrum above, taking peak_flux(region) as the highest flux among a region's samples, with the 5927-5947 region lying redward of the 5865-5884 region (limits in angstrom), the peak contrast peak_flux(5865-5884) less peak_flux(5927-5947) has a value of 0.37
